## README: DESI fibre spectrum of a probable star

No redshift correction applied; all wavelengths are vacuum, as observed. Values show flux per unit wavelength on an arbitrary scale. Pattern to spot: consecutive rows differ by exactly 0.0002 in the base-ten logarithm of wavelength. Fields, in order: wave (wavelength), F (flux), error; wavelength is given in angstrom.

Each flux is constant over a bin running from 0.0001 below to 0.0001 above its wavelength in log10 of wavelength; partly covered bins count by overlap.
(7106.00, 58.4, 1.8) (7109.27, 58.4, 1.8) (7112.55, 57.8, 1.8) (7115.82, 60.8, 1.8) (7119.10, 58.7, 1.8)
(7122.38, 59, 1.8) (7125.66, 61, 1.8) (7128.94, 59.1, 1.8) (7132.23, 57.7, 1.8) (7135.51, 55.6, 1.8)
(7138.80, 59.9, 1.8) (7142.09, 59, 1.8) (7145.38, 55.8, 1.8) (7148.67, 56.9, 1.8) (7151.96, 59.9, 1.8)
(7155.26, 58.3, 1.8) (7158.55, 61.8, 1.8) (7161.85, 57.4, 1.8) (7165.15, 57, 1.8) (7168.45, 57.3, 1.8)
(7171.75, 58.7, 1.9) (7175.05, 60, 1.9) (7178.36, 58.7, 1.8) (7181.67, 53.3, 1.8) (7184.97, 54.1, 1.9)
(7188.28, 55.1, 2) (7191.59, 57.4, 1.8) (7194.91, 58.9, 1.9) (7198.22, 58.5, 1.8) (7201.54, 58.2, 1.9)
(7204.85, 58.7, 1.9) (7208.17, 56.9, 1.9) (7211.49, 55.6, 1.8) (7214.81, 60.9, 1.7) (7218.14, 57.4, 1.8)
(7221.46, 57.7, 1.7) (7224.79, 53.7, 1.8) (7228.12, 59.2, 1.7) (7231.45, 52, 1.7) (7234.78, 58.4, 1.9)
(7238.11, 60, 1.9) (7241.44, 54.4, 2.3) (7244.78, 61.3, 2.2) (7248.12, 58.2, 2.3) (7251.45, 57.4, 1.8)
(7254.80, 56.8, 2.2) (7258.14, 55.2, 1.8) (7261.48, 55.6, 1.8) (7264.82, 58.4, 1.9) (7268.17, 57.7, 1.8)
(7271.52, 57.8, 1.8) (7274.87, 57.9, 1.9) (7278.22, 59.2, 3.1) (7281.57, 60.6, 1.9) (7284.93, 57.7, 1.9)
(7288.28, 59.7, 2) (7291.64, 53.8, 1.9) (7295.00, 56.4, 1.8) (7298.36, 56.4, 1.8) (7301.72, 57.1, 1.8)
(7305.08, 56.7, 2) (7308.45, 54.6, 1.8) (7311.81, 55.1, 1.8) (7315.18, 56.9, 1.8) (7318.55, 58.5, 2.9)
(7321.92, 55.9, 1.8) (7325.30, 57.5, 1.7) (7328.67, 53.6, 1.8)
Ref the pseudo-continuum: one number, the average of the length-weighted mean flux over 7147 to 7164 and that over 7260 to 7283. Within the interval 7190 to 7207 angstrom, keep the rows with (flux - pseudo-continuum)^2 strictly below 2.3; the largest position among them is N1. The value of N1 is 7204.85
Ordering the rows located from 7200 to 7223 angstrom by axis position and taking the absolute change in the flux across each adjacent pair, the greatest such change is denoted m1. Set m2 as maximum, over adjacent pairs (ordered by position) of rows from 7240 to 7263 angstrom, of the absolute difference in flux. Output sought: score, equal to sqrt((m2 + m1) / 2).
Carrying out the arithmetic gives 2.47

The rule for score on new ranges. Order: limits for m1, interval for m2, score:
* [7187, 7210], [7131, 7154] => 1.82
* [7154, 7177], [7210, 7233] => 2.41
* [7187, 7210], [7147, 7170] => 1.83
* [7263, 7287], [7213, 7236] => 2.25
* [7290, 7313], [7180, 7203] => 1.57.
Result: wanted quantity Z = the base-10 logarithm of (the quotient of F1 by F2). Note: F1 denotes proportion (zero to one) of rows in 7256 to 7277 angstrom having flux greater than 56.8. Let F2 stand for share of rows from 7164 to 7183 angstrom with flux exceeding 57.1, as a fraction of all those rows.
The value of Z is 0.00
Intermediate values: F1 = 0.67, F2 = 0.67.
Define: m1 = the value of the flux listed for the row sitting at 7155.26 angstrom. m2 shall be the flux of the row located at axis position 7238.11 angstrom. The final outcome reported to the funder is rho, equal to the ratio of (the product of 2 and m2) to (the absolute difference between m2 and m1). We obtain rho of 71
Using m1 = 58.3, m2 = 60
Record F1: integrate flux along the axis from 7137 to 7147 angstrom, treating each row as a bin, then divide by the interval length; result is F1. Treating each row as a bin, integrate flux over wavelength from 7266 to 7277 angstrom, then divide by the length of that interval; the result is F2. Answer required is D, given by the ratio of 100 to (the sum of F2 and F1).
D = 0.862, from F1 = 58.2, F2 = 57.9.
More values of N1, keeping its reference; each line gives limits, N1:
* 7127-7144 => 7142.09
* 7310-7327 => 7325.30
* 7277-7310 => 7301.72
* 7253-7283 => 7278.22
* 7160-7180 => 7178.36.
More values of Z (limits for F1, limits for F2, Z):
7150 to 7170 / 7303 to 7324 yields 0.78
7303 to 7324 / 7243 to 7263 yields -0.18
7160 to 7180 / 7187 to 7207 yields 0.08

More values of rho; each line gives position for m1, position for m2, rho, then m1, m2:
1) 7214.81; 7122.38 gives 62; 60.9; 59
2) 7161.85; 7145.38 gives 70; 57.4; 55.8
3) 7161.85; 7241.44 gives 36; 57.4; 54.4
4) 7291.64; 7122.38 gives 23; 53.8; 59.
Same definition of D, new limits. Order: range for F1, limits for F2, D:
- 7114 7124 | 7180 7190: 0.879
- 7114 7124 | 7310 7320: 0.860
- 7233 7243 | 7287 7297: 0.876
